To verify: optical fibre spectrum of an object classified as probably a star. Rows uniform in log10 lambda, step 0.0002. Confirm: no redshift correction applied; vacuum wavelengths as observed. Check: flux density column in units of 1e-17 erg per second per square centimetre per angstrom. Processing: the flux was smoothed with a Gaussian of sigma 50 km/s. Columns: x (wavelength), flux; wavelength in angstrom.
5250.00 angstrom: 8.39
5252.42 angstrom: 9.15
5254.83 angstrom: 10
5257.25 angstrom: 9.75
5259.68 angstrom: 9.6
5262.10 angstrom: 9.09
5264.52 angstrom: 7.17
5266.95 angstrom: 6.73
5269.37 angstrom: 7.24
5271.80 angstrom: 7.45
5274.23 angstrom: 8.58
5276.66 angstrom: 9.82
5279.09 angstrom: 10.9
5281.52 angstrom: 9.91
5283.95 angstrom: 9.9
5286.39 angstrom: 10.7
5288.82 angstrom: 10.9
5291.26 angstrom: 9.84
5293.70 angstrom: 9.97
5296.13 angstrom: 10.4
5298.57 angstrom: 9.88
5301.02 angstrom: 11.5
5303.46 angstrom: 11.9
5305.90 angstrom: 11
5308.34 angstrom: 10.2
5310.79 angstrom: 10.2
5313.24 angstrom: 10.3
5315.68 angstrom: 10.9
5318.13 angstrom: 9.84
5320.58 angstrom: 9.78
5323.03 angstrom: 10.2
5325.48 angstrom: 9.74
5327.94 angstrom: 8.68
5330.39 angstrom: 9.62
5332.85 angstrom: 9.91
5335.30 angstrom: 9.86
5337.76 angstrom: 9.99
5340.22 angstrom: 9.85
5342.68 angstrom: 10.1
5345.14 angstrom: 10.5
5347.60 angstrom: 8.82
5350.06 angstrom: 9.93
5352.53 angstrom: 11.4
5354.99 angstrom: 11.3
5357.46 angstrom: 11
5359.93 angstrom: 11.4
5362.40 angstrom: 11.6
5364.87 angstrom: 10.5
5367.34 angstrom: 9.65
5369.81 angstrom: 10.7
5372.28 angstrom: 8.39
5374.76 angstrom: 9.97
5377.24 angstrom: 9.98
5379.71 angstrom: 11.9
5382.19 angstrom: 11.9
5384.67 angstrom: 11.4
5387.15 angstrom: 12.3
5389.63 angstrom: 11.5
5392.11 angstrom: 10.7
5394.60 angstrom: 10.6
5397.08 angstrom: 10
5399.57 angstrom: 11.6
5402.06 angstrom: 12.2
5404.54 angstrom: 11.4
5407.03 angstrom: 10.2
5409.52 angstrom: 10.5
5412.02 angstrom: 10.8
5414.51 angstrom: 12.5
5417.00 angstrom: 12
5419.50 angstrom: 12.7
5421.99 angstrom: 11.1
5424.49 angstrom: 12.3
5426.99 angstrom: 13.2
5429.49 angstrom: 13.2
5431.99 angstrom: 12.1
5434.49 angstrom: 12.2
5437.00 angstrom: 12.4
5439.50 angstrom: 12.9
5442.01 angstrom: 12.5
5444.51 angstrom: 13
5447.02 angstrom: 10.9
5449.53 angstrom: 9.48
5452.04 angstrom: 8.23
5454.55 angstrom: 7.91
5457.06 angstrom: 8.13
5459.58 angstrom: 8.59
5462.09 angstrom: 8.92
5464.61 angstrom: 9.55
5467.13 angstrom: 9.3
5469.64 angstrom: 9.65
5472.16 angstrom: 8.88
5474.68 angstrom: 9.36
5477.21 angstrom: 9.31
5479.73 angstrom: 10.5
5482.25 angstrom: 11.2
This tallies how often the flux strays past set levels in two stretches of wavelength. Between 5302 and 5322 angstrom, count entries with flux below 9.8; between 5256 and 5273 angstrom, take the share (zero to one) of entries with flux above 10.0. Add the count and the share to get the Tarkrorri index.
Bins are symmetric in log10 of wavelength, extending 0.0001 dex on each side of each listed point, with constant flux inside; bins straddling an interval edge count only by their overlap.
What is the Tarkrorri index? 1.0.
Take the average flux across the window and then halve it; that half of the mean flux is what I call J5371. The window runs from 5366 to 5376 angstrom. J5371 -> 4.84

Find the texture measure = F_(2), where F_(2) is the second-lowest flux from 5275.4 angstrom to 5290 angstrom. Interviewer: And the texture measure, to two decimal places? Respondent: 9.90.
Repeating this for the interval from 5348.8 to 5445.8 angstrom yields 9.65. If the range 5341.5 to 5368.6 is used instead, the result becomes 9.65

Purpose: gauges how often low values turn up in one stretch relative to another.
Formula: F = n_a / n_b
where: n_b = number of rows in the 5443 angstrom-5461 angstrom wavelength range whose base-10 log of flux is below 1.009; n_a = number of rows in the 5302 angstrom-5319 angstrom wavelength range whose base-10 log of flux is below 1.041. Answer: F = 1.0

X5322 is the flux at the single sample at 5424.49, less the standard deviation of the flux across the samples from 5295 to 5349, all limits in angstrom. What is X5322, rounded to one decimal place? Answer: 11.6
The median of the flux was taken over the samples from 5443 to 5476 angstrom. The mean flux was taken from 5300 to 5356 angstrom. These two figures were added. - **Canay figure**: 19.5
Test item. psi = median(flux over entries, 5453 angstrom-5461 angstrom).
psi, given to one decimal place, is 8.1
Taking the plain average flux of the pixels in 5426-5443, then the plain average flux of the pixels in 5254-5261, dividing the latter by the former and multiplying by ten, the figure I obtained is 7.7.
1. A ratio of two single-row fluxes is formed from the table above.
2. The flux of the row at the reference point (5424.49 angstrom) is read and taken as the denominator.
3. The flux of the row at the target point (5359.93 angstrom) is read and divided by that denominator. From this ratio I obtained 0.93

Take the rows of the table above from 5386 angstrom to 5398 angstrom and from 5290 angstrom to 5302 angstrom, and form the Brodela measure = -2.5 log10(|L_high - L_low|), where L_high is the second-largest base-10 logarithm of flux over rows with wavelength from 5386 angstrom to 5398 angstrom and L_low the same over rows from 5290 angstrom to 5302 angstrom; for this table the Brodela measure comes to 3.4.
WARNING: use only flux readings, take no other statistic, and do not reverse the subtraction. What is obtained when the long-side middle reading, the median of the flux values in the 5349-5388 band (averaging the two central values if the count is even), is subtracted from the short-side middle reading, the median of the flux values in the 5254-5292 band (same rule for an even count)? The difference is -1.4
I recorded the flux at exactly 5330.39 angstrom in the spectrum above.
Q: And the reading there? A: 9.62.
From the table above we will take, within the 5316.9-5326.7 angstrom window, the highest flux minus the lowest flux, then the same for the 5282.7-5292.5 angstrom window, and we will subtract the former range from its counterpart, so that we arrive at 1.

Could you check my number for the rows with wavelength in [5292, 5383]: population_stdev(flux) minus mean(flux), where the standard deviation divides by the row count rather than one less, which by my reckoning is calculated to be -9.5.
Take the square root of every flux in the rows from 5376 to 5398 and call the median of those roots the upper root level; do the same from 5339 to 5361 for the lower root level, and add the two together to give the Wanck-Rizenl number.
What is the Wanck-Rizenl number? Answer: 6.62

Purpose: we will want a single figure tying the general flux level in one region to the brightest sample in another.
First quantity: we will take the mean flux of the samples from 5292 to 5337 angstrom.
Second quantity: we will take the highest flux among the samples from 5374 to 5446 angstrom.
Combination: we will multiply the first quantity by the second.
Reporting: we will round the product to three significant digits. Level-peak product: 135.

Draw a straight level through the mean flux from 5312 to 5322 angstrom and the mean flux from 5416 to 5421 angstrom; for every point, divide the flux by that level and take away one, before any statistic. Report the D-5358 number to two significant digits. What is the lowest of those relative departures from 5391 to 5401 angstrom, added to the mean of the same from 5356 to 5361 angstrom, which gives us -0.15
